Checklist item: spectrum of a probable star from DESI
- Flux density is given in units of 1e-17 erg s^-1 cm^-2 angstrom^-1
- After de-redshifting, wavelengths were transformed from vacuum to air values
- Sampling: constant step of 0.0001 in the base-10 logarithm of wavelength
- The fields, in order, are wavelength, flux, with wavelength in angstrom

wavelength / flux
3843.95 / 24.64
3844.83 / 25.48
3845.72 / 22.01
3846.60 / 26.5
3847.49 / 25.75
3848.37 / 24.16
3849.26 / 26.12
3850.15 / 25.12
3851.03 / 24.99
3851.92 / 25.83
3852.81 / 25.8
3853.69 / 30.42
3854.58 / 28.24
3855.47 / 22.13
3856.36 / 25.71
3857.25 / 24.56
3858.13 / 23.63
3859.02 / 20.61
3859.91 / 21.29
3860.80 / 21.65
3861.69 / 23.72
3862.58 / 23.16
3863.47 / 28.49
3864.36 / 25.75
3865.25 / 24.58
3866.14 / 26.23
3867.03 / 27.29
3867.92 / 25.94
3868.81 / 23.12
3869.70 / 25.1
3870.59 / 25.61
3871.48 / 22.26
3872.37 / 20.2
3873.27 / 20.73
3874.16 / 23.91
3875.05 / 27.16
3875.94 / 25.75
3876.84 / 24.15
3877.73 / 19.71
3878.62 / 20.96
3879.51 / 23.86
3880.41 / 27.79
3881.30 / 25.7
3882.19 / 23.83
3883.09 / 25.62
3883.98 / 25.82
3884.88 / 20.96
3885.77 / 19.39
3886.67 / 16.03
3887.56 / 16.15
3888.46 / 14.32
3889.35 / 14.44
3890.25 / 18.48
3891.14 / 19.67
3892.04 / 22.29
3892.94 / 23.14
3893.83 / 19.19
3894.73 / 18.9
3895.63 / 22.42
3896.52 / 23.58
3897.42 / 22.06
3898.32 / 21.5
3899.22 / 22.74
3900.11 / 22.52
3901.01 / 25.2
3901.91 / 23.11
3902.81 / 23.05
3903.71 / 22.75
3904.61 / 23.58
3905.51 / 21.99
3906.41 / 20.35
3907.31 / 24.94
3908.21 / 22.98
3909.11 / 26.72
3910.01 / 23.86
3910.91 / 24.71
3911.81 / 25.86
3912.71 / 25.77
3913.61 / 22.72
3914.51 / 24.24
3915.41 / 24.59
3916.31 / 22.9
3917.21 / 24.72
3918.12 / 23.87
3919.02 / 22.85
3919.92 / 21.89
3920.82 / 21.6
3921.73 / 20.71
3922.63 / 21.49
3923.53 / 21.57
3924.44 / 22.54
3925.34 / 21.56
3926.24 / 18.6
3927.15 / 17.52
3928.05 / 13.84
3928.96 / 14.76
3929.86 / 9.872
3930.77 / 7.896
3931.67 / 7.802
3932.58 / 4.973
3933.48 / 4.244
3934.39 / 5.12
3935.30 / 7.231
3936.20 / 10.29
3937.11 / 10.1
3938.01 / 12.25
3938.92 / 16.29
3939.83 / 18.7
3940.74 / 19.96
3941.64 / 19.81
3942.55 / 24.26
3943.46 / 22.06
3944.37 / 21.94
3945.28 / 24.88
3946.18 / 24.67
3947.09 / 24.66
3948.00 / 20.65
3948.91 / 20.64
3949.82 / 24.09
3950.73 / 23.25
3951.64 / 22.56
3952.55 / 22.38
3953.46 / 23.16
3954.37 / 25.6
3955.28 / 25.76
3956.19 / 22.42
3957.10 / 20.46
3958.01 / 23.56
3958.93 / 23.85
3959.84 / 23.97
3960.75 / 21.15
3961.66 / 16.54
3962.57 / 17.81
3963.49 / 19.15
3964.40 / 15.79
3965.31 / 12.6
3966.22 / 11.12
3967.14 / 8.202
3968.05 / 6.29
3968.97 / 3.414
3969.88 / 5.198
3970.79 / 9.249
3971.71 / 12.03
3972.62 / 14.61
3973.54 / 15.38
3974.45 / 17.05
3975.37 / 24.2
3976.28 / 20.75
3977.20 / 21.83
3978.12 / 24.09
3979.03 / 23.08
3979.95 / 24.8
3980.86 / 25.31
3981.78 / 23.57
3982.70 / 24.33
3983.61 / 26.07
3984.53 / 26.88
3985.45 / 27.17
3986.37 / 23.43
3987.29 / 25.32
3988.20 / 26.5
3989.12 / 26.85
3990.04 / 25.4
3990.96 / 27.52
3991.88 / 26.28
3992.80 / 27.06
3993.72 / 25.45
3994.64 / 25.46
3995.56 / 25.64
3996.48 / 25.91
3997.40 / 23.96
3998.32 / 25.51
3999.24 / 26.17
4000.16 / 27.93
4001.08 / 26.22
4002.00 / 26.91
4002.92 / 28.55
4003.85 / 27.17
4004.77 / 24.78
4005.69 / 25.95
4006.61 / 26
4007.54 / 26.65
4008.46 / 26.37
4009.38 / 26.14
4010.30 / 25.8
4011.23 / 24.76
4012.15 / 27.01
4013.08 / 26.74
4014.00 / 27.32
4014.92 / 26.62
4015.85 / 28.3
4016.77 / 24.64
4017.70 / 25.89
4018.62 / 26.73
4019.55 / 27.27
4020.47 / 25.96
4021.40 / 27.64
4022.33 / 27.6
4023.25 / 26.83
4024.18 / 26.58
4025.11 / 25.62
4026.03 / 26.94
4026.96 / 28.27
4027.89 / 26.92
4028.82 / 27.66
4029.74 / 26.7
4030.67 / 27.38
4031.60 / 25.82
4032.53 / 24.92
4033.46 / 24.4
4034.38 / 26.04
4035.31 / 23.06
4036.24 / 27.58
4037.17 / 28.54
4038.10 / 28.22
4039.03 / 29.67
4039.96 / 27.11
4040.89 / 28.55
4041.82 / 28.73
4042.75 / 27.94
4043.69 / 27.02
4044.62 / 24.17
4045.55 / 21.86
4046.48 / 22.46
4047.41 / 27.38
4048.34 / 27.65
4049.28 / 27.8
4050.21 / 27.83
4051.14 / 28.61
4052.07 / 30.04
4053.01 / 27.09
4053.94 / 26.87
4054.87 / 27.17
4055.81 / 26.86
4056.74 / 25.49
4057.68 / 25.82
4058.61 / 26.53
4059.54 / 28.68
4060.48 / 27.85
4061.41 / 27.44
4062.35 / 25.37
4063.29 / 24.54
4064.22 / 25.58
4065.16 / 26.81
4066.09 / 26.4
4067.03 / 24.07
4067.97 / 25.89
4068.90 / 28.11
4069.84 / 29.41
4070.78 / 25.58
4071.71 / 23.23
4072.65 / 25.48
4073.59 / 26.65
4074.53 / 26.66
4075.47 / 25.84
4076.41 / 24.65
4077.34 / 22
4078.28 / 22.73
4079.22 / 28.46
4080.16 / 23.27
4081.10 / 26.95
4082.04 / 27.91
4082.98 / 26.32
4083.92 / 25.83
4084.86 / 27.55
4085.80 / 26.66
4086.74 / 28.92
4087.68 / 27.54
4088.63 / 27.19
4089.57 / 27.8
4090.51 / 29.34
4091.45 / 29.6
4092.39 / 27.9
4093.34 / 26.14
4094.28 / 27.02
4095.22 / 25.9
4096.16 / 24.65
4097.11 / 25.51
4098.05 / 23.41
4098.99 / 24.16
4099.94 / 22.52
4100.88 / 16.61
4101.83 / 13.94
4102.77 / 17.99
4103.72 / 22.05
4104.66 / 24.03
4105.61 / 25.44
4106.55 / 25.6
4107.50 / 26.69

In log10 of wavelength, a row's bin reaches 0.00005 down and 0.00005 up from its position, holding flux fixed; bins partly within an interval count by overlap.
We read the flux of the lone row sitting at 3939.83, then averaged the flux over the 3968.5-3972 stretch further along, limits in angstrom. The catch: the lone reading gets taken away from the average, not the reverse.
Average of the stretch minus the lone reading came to -11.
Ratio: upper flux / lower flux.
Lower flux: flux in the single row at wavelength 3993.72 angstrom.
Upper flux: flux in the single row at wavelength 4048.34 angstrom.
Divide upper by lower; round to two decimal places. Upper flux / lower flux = 1.09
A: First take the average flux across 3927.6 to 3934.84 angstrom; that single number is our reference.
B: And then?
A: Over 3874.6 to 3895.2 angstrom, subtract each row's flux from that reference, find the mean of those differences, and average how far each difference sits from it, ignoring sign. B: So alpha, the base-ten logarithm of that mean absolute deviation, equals 0.53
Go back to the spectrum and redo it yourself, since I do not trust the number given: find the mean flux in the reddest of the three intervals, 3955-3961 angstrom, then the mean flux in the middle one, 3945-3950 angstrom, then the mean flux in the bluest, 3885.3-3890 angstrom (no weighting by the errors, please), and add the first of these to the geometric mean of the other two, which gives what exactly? 42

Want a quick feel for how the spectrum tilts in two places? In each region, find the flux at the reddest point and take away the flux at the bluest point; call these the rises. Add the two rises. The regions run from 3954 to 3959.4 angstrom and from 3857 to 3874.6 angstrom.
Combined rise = -2.4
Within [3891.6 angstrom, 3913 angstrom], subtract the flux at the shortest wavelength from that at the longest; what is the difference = 3.5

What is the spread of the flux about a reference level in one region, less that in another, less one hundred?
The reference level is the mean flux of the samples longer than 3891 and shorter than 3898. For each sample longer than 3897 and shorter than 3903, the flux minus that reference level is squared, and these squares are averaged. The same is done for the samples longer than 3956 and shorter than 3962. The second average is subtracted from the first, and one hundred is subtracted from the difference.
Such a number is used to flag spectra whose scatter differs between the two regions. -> -103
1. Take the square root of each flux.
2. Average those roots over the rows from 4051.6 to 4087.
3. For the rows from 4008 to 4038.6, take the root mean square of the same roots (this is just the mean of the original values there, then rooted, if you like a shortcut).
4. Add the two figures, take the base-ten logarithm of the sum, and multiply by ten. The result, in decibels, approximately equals 10.1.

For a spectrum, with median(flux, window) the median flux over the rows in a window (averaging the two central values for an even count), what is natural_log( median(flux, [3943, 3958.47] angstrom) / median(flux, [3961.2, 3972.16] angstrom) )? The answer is 0.69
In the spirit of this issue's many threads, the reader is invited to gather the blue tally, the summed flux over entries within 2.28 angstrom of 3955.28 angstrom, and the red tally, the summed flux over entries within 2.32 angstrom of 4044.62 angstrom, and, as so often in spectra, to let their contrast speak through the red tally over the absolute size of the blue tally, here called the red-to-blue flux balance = 1.05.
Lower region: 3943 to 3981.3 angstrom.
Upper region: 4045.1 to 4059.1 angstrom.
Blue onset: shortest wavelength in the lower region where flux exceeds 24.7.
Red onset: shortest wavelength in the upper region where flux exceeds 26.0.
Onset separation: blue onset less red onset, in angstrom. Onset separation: -102.1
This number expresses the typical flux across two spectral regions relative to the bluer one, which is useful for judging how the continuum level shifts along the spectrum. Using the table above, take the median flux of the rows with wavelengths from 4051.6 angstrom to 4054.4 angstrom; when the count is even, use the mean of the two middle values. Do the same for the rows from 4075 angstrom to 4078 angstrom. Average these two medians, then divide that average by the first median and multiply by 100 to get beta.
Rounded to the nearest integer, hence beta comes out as 95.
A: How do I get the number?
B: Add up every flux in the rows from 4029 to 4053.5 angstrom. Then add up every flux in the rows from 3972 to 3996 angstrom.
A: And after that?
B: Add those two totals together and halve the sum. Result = 660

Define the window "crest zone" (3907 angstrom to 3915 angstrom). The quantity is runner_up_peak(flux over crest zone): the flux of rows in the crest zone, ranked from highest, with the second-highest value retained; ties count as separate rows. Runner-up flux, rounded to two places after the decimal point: 25.86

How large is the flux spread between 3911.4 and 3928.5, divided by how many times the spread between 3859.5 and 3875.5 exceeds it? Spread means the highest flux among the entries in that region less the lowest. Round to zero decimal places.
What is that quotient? 17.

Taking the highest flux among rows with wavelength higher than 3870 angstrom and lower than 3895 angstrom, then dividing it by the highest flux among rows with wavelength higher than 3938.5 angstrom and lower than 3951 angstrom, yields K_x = 1.12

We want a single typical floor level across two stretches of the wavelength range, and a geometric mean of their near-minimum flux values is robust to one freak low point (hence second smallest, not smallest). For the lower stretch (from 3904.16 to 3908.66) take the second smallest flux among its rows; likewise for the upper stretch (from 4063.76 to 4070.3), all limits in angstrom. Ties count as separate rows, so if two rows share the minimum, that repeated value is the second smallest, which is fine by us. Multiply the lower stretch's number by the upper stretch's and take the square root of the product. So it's 24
